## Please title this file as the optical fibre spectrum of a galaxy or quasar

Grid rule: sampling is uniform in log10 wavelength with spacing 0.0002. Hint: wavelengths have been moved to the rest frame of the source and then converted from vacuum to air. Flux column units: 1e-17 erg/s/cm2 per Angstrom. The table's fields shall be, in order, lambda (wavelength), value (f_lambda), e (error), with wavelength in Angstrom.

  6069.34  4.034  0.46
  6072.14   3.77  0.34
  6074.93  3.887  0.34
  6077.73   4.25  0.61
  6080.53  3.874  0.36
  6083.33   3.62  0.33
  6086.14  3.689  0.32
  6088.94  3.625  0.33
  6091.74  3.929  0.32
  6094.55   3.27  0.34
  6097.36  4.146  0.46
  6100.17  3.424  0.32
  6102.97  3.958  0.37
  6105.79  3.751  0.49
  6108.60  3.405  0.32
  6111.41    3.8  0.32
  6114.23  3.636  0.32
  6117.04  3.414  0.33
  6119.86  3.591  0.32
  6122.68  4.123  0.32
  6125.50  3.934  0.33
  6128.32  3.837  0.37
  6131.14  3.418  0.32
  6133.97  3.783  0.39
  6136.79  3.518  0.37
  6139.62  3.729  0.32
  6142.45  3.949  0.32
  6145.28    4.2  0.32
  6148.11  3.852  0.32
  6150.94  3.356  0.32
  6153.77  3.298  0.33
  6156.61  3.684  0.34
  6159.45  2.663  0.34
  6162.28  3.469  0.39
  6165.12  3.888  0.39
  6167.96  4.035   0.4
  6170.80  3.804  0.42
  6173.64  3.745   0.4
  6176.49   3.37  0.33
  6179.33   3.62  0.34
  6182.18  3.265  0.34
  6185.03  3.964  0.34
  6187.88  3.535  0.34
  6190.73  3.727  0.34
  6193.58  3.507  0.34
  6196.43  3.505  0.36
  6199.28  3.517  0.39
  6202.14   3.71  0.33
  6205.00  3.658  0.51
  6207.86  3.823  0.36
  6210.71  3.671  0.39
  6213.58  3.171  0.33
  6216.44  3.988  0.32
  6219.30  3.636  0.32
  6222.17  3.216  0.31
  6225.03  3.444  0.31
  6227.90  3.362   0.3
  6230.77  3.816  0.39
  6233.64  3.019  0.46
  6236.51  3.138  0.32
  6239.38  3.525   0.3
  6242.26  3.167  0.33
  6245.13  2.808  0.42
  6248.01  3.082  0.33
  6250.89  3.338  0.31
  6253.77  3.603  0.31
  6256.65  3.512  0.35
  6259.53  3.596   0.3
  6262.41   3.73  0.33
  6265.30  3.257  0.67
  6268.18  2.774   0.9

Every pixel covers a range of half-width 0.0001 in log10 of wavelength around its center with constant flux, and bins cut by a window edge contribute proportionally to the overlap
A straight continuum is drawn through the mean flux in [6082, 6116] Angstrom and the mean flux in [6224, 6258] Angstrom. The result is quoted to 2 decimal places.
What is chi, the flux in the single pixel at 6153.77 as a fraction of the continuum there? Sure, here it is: 0.93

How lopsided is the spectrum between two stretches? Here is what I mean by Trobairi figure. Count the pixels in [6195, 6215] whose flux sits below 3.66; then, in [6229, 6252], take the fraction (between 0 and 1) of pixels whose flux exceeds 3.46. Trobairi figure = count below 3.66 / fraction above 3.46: 16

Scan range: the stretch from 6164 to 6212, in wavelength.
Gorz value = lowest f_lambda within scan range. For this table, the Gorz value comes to 3.265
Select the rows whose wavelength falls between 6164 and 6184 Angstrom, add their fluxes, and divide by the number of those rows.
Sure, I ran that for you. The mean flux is 3.68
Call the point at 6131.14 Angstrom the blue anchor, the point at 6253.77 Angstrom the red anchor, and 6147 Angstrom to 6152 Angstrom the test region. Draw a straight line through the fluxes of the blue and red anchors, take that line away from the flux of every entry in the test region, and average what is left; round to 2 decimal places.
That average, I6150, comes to 0.16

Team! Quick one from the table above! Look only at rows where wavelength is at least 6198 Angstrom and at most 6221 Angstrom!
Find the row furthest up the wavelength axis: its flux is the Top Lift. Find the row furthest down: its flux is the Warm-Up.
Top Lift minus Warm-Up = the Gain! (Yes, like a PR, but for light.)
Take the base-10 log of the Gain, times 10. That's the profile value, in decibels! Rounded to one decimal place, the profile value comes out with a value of -9.2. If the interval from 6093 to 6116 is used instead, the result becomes -4.4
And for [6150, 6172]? -3.5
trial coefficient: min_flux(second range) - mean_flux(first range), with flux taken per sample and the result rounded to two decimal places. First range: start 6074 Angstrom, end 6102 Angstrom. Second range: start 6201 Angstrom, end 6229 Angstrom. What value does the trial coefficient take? -0.60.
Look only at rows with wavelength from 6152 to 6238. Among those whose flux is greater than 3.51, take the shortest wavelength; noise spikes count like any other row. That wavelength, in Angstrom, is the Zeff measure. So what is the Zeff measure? 6156.61 Angstrom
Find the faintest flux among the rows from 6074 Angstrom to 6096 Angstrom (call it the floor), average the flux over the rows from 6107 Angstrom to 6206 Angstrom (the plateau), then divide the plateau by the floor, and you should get 1.11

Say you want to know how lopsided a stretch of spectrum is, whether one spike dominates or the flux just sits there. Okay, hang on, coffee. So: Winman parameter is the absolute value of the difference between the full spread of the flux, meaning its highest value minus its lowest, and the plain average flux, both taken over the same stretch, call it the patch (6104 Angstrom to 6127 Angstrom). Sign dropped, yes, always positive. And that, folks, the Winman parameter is 2.99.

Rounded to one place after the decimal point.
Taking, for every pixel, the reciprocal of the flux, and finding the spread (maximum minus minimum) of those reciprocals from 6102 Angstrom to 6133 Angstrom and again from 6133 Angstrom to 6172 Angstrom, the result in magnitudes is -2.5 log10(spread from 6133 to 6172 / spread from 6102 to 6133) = -1.1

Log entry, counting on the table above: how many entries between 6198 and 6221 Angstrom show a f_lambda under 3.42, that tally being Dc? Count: 1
